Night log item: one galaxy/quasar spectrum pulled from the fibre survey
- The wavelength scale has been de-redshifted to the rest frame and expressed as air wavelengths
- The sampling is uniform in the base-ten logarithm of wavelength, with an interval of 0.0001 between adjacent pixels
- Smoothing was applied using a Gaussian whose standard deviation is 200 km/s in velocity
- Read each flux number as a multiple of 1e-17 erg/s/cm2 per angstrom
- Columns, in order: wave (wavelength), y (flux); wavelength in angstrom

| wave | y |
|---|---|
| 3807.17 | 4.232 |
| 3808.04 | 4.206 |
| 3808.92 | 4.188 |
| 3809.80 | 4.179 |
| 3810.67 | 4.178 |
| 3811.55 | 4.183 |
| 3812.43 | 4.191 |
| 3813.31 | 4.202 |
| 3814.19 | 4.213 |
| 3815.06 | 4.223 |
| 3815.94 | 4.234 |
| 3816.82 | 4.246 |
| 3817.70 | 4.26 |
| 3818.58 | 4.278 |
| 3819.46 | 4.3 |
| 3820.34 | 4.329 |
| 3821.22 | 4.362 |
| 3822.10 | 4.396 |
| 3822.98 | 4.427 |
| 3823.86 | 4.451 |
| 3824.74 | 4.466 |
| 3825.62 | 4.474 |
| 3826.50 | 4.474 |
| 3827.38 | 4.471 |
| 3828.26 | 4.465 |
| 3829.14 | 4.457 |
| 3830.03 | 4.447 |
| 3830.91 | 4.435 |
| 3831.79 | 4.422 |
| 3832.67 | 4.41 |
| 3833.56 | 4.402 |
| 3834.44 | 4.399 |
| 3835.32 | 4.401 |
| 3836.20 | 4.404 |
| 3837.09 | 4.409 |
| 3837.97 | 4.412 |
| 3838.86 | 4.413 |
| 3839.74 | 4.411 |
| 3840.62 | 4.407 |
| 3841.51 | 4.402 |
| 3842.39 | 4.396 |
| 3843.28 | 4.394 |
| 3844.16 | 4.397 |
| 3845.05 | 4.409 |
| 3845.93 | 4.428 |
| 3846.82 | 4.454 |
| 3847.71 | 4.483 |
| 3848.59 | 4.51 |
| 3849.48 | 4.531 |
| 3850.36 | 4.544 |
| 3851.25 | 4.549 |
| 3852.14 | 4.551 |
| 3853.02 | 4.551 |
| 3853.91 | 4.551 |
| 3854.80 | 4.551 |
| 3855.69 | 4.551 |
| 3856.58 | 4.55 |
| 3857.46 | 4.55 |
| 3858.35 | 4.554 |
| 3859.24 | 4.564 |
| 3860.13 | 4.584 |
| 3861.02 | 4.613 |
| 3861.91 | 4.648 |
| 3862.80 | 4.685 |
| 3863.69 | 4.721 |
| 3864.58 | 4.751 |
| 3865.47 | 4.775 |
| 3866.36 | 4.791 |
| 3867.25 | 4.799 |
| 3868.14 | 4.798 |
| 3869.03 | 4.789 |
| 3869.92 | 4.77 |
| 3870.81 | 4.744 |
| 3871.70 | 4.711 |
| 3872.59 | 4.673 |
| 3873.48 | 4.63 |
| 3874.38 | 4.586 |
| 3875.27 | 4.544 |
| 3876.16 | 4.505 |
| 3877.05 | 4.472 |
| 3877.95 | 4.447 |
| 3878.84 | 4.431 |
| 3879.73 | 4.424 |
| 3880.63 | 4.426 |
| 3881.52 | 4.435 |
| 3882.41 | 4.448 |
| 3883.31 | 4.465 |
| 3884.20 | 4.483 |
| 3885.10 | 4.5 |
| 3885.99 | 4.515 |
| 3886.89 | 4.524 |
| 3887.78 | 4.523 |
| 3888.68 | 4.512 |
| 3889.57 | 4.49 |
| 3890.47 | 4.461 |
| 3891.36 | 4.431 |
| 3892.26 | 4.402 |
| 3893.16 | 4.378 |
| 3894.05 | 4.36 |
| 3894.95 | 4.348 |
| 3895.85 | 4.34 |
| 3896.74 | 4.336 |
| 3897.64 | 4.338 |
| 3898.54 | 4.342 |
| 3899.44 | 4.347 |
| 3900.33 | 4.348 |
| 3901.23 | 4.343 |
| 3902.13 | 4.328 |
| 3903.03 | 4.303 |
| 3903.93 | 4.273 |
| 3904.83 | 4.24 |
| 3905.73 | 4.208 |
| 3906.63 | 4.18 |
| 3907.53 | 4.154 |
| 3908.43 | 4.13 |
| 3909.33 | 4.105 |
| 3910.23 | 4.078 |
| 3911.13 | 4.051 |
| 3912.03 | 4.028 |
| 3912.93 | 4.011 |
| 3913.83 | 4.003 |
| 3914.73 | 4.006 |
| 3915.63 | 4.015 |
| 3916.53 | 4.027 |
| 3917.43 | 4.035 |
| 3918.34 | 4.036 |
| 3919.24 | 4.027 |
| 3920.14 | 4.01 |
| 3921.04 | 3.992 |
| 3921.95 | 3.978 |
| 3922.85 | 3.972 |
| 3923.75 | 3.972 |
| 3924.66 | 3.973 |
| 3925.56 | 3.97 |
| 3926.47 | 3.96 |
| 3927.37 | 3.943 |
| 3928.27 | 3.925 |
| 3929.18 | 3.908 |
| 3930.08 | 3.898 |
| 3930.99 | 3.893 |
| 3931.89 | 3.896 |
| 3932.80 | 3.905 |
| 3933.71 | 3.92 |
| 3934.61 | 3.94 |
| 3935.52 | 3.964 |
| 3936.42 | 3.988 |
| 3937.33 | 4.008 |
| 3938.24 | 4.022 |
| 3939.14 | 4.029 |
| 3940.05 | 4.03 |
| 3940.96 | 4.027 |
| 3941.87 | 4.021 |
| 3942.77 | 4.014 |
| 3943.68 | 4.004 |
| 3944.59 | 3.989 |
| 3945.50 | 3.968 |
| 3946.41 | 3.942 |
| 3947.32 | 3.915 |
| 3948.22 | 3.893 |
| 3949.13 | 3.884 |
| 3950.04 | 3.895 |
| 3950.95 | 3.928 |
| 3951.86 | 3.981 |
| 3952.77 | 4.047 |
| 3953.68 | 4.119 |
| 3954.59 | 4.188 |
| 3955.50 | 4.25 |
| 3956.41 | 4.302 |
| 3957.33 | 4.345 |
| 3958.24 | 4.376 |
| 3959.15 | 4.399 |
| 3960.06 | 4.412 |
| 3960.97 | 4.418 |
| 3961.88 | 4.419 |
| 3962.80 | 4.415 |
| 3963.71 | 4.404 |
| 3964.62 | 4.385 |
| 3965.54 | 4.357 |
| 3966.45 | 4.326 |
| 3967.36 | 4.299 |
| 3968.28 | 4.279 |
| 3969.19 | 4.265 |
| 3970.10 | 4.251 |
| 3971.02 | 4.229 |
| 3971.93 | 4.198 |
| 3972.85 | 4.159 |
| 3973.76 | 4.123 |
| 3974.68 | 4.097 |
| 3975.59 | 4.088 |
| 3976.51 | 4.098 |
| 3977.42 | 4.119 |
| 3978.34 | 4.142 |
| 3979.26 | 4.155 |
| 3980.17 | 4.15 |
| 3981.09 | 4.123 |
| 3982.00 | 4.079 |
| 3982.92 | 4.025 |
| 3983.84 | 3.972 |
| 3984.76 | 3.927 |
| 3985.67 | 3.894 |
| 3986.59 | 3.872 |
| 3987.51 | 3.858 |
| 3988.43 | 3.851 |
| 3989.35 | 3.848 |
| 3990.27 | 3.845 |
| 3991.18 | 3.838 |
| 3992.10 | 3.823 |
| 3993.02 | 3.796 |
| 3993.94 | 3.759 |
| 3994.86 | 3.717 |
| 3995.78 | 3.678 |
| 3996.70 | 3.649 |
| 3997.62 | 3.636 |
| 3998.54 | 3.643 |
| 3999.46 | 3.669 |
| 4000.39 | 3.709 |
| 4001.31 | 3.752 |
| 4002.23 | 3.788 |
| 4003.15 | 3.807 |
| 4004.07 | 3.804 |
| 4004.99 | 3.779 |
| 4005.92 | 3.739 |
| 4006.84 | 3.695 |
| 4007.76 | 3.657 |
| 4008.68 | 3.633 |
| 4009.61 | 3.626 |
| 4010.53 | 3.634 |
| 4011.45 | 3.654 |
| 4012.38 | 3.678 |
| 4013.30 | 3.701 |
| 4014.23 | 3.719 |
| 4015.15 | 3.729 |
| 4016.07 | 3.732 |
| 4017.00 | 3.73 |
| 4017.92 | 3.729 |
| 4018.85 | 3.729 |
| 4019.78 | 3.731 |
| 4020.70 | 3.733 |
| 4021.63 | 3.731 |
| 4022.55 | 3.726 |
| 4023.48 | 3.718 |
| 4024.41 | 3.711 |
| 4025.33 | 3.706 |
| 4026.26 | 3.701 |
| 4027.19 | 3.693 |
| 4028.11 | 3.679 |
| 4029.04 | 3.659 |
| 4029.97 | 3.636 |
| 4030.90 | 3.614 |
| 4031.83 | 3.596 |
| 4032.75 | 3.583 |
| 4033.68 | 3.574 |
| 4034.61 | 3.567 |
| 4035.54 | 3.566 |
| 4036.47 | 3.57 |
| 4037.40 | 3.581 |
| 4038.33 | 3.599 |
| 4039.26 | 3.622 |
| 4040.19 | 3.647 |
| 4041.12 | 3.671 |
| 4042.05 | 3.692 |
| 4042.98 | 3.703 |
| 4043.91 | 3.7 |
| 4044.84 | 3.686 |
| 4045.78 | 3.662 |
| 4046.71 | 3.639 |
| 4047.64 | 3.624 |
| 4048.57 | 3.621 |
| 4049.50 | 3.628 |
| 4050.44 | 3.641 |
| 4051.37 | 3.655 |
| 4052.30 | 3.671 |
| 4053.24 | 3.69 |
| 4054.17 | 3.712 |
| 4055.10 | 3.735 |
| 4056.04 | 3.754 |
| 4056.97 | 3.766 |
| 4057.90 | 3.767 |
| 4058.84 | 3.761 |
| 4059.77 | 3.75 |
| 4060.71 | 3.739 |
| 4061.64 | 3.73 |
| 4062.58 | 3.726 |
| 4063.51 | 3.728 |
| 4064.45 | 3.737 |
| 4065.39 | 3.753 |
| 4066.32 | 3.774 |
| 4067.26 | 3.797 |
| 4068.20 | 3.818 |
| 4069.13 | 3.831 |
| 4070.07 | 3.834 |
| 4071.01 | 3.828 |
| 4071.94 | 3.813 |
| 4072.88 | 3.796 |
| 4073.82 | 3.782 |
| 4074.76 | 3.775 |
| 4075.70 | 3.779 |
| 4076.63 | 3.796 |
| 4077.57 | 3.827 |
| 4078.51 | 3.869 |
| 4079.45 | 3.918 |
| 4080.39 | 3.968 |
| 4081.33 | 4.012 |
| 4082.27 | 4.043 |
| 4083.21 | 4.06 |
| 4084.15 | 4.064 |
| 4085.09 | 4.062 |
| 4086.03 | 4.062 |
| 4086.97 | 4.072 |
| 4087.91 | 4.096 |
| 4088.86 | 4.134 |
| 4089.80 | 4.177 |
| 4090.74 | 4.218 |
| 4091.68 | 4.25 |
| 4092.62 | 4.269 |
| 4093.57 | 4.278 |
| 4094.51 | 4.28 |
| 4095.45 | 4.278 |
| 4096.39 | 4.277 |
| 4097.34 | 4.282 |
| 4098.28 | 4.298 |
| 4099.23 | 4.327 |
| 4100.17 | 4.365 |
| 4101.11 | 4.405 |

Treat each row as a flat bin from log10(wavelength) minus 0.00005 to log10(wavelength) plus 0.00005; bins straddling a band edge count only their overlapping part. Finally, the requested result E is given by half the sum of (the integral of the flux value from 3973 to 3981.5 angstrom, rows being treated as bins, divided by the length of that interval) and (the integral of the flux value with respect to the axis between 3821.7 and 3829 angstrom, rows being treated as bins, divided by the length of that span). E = 4.29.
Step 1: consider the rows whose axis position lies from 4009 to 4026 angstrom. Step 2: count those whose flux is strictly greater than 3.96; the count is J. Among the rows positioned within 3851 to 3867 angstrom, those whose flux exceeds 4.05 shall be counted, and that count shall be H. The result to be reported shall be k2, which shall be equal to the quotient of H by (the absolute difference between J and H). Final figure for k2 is 1.0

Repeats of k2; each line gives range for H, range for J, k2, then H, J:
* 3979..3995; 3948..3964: 0.4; 4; 14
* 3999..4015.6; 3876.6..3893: 0.0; 0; 18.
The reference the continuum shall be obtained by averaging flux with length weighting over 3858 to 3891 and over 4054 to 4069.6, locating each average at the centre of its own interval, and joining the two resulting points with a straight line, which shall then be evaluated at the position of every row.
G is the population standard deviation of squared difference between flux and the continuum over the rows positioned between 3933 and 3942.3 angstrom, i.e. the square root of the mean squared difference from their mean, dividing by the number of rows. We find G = 0.032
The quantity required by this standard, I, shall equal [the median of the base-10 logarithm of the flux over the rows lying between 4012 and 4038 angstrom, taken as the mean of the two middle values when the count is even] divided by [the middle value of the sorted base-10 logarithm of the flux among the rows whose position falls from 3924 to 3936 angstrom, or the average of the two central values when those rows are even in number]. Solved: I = 0.96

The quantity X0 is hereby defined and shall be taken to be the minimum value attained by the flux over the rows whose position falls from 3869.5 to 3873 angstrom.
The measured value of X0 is 4.673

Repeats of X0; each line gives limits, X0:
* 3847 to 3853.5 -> 4.483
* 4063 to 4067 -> 3.728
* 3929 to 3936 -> 3.893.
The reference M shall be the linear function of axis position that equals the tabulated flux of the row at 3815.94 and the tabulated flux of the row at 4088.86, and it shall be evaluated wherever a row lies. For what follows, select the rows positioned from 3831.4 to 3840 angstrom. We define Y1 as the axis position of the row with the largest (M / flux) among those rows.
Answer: 3834.44 angstrom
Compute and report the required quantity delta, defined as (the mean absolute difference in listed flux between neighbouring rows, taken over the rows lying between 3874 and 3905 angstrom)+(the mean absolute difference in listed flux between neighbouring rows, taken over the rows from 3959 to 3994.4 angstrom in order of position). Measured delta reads 0.038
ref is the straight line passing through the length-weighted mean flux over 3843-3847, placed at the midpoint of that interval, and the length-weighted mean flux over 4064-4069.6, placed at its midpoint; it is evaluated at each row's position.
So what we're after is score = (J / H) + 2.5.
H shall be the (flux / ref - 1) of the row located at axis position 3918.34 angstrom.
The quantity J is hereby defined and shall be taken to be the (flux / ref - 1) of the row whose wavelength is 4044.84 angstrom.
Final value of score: 3.5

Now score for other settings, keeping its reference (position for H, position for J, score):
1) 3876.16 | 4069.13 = 2.8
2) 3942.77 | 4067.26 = 2.4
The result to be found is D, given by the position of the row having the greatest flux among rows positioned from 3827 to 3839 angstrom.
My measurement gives 3827.38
